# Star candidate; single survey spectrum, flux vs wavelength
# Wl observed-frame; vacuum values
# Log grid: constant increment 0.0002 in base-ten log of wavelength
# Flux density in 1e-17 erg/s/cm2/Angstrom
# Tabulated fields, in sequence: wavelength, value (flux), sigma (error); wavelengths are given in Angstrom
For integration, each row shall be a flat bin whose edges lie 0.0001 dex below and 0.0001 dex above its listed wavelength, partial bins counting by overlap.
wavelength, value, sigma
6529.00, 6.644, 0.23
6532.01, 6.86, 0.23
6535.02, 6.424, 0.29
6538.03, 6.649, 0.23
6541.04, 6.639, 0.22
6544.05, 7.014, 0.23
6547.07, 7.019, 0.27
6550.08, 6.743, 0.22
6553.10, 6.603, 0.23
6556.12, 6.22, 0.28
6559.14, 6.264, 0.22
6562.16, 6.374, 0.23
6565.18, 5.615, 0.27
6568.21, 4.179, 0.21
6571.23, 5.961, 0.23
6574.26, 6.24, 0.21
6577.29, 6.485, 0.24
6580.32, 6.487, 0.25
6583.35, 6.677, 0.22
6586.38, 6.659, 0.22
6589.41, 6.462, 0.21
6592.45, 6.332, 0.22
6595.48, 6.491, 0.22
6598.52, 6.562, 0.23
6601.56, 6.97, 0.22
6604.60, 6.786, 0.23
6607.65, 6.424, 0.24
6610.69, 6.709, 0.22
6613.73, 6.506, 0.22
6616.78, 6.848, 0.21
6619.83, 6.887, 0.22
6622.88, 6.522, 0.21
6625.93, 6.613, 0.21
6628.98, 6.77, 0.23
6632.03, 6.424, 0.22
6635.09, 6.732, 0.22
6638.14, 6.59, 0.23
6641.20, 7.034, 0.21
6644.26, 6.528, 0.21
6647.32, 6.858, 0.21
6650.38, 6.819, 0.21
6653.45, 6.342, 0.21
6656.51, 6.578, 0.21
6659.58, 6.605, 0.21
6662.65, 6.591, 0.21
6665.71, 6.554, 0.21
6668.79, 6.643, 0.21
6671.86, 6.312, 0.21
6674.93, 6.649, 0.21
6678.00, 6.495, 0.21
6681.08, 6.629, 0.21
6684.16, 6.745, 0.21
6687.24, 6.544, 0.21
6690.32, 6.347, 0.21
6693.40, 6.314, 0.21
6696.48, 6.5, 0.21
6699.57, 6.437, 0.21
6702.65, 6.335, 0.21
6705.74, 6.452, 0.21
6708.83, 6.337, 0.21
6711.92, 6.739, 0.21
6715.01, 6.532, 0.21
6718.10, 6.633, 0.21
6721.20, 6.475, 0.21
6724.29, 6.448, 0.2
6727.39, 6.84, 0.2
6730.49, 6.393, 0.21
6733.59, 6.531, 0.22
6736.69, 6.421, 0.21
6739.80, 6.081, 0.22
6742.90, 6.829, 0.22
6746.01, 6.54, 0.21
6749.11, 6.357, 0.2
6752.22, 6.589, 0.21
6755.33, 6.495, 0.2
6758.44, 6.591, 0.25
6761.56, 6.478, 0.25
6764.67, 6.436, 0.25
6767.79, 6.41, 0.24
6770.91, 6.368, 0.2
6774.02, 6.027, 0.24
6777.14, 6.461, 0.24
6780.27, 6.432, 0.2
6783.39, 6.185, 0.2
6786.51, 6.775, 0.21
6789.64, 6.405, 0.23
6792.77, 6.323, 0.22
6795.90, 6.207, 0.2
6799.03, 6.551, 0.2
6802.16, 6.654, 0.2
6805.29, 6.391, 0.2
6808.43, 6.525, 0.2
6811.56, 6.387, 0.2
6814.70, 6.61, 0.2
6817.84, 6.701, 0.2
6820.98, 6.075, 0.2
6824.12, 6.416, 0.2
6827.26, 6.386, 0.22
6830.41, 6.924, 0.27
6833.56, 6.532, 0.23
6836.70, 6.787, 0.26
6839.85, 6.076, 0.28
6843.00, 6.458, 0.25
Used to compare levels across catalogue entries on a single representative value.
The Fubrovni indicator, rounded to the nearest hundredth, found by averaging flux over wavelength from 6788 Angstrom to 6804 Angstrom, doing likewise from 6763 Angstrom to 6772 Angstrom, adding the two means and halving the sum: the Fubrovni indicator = 6.42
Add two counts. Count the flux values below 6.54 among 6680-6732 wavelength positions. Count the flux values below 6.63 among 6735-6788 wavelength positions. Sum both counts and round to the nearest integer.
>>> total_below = 26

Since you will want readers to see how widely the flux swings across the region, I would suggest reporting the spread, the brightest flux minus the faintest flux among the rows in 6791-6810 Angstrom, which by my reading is 0.45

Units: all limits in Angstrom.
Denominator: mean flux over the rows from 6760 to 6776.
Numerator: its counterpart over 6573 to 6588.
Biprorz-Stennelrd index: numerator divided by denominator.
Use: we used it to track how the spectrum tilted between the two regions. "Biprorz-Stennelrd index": 1.03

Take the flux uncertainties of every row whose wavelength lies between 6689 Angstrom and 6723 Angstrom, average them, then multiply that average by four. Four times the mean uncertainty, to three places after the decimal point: 0.840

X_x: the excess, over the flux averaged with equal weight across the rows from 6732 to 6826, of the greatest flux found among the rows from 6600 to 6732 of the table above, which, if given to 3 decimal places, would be 0.592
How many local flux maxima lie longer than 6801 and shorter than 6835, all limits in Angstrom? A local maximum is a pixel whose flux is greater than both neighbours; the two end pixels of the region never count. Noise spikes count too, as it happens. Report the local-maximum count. 4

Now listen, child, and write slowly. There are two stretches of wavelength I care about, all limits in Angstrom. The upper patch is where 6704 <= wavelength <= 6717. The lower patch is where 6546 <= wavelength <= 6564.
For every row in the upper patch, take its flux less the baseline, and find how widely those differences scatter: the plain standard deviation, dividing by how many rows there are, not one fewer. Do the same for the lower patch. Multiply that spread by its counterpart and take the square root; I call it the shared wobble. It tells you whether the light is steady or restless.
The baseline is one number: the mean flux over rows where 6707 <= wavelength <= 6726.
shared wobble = 0.204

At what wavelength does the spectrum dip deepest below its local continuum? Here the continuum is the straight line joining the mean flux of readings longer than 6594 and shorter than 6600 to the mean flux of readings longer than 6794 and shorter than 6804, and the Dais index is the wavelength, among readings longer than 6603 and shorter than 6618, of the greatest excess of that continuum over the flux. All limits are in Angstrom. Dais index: 6607.65 Angstrom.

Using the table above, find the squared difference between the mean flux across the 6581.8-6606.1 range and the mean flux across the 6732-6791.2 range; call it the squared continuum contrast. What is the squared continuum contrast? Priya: 0.03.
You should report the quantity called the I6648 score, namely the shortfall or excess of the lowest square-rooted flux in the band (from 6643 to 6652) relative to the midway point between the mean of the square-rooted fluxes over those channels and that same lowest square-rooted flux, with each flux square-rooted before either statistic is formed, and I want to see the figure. -0.020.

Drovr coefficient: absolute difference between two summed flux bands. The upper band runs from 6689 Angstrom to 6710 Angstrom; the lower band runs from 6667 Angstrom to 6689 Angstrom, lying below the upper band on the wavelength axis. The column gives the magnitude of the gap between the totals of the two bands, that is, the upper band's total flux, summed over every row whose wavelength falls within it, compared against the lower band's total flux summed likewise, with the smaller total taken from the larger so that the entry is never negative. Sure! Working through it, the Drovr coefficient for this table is 1.3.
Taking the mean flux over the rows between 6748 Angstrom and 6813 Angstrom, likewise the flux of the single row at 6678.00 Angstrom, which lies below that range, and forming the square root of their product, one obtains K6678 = 6.46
